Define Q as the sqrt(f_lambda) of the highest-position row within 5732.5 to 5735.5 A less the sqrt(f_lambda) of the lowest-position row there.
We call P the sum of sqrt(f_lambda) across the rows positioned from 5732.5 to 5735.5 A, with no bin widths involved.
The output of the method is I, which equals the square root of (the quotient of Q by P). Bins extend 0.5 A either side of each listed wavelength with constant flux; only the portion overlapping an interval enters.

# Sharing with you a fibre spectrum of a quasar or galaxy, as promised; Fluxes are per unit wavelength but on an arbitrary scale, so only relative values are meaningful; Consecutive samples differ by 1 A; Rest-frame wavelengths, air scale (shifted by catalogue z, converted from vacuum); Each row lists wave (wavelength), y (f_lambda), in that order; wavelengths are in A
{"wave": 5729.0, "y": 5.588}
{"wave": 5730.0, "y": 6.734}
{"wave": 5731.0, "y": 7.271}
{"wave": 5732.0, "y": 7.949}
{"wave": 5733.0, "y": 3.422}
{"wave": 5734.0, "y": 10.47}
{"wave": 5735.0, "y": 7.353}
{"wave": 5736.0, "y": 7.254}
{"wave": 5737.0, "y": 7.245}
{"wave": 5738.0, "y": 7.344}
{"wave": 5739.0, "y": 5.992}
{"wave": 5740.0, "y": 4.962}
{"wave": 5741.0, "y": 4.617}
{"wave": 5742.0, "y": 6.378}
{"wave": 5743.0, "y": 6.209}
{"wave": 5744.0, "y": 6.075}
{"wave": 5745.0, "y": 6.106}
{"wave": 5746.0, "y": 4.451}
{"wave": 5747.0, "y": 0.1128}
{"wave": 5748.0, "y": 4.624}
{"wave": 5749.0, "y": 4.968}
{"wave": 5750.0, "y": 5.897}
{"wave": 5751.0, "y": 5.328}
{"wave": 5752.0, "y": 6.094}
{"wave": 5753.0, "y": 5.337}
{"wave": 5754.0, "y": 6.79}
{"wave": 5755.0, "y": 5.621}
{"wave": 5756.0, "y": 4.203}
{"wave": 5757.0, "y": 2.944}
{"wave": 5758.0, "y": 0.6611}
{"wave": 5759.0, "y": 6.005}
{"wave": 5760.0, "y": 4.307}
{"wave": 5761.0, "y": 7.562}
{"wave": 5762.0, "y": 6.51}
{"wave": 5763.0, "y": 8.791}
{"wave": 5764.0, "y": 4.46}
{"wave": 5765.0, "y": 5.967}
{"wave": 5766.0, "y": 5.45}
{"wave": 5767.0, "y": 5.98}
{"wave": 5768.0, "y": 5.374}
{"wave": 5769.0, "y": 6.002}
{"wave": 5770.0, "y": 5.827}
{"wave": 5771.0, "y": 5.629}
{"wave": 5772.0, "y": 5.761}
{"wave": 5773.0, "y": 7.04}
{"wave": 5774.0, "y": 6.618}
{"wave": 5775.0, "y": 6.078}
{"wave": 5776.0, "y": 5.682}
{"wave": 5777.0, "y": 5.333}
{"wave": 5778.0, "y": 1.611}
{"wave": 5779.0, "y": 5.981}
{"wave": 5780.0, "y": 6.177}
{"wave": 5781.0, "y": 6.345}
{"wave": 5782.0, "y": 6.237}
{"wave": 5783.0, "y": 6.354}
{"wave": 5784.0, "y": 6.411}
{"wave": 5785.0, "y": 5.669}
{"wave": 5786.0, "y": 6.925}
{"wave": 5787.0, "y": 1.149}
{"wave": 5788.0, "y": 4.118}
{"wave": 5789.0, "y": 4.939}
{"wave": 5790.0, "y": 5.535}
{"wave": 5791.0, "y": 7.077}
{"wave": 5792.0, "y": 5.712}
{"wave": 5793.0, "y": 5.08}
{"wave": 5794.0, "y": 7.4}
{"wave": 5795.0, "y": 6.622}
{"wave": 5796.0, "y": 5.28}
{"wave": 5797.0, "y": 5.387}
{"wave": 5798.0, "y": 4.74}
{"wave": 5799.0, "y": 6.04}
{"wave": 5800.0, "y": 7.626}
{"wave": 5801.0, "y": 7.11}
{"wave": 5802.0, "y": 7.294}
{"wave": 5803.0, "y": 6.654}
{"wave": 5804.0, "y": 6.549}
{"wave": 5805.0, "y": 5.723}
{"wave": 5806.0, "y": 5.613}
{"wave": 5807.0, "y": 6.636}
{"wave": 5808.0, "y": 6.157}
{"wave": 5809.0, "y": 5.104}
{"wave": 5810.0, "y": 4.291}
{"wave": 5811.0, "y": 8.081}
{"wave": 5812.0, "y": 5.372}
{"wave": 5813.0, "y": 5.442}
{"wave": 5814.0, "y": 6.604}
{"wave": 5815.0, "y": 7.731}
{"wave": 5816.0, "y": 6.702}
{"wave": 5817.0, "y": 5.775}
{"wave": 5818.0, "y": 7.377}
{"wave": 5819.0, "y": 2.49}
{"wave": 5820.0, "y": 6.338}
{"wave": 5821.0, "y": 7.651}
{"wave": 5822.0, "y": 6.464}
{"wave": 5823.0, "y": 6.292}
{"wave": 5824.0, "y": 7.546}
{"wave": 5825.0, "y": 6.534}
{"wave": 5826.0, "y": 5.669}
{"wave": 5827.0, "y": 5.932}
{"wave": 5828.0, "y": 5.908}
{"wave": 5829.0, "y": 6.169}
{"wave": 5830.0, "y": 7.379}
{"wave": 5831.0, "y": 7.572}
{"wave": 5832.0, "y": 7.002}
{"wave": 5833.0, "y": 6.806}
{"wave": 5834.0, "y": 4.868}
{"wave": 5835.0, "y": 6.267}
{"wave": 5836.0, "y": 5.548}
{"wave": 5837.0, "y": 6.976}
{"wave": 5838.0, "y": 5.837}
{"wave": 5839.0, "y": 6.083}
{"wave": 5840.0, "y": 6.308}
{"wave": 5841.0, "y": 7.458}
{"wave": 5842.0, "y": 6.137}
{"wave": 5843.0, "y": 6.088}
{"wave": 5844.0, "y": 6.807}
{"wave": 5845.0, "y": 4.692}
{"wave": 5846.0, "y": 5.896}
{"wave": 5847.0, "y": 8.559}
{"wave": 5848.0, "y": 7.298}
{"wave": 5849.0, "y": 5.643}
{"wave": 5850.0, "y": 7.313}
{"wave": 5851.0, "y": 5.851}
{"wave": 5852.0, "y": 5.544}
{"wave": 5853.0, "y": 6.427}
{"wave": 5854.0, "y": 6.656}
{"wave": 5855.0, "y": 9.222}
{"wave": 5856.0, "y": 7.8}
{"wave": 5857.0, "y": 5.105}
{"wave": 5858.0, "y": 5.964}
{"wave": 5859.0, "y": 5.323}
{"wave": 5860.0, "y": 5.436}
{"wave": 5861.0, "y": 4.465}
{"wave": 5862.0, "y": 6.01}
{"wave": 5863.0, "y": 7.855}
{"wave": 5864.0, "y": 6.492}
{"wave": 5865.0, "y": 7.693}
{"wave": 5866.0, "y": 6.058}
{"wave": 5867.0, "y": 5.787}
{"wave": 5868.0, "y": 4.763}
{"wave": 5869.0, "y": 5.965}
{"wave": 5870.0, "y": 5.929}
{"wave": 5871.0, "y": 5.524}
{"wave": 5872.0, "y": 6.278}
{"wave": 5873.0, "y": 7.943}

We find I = 0.33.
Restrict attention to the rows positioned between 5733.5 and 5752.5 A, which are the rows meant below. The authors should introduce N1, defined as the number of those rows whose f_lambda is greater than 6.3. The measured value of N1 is 6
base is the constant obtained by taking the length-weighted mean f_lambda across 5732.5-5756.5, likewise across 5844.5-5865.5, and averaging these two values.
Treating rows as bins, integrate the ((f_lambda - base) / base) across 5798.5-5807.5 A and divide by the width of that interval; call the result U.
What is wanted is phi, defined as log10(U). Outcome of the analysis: -1.07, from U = 0.08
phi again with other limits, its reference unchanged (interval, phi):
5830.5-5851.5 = -1.23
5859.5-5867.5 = -1.60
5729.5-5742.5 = -0.99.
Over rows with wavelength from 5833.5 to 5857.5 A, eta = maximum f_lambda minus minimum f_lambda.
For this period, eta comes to 4.5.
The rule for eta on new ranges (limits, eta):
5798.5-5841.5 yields 5.6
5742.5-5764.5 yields 8.7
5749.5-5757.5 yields 3.8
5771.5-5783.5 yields 5.4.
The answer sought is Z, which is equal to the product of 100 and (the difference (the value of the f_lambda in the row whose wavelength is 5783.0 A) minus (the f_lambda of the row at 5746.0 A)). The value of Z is 190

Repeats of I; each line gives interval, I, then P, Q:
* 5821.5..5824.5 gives 0.16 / 7.80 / 0.2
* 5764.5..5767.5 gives 0.02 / 7.22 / 0.0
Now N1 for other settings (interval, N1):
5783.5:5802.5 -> 8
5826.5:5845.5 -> 8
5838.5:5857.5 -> 10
